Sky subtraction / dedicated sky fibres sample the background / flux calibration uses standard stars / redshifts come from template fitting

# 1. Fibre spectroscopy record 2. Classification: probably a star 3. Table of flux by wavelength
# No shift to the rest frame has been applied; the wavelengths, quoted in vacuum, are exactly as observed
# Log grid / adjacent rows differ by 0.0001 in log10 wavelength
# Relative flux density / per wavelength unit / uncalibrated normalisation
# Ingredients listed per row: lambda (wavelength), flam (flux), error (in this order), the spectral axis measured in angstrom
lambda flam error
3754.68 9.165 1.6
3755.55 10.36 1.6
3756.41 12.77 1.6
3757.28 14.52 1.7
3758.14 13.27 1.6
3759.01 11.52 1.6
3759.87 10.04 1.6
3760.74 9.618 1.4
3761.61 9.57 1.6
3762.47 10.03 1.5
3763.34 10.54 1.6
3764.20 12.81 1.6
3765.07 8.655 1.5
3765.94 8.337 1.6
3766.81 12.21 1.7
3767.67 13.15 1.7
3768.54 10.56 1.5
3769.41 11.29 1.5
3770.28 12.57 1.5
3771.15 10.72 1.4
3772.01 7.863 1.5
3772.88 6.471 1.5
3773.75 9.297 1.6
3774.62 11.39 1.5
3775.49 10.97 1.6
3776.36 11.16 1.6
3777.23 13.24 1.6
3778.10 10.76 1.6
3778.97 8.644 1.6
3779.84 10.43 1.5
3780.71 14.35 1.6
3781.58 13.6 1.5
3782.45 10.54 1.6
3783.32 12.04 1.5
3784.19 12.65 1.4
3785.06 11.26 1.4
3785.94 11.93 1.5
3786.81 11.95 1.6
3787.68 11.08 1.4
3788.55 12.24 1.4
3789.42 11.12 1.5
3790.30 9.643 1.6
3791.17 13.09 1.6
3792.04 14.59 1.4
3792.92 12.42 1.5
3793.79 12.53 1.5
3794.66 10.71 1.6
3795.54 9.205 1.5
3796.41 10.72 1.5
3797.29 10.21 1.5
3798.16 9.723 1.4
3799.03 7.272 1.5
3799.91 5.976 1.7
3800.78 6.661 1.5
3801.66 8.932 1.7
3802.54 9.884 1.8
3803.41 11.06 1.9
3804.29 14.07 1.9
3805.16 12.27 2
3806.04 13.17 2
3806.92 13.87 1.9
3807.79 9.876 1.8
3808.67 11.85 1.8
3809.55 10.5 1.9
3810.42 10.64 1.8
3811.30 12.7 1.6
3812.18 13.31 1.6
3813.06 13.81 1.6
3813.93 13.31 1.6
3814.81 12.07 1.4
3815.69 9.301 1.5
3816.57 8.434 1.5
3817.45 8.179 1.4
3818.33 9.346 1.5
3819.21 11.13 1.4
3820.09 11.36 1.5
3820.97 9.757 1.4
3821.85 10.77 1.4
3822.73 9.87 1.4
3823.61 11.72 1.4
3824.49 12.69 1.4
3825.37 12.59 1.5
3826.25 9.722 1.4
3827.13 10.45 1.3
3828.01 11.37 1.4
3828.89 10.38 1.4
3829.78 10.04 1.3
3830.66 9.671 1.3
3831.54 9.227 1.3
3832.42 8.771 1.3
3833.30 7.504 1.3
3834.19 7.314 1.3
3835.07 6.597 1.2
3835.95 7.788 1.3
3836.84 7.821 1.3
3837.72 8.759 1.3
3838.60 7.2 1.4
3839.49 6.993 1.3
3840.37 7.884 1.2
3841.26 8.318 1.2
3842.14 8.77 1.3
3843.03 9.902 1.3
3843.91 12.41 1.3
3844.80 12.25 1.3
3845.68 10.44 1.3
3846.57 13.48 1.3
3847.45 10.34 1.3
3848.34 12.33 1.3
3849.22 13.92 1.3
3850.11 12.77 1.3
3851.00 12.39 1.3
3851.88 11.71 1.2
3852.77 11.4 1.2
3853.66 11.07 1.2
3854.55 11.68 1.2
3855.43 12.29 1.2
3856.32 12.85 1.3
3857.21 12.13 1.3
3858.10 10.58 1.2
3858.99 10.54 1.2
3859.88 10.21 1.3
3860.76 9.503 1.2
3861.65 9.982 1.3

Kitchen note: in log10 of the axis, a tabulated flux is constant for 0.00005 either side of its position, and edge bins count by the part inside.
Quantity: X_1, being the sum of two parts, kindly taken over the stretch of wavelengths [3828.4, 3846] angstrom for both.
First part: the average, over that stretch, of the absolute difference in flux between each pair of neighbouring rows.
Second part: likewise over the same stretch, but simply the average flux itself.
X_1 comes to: 9.7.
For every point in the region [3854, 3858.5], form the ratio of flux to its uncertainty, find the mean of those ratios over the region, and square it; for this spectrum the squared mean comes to 92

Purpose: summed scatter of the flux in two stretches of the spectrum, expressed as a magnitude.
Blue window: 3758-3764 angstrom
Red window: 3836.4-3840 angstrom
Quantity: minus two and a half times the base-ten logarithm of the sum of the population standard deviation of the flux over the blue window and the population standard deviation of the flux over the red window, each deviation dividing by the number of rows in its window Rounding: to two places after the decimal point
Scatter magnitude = -0.71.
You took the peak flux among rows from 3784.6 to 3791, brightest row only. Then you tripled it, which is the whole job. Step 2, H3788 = 36.7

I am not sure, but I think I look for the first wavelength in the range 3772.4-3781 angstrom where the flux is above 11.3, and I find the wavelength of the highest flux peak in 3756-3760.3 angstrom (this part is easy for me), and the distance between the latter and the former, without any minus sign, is 17.3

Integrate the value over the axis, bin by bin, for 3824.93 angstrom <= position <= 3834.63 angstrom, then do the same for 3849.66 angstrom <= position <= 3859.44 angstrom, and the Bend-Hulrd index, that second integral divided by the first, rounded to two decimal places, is 1.22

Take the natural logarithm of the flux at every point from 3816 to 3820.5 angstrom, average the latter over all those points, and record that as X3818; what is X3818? 2.26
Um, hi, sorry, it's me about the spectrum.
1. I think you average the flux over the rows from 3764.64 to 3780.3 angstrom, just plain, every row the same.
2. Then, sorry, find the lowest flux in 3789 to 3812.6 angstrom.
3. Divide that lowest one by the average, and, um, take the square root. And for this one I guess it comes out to 0.76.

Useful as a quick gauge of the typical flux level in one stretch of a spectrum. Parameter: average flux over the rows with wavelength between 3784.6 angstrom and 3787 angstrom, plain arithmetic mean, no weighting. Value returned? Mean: 11.7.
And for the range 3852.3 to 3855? 11.4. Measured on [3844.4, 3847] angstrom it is 12.1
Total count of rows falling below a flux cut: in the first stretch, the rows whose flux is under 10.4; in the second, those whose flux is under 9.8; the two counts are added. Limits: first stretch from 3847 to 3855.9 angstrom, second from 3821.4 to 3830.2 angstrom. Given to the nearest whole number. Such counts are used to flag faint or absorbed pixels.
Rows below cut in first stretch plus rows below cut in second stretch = 2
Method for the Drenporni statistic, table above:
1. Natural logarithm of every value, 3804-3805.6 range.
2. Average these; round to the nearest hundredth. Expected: 2.58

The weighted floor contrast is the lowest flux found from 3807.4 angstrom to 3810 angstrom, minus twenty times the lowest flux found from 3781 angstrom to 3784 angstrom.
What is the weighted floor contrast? -201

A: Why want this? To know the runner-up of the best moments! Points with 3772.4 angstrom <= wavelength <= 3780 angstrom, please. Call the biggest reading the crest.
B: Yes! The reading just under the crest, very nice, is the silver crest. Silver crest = 11.39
